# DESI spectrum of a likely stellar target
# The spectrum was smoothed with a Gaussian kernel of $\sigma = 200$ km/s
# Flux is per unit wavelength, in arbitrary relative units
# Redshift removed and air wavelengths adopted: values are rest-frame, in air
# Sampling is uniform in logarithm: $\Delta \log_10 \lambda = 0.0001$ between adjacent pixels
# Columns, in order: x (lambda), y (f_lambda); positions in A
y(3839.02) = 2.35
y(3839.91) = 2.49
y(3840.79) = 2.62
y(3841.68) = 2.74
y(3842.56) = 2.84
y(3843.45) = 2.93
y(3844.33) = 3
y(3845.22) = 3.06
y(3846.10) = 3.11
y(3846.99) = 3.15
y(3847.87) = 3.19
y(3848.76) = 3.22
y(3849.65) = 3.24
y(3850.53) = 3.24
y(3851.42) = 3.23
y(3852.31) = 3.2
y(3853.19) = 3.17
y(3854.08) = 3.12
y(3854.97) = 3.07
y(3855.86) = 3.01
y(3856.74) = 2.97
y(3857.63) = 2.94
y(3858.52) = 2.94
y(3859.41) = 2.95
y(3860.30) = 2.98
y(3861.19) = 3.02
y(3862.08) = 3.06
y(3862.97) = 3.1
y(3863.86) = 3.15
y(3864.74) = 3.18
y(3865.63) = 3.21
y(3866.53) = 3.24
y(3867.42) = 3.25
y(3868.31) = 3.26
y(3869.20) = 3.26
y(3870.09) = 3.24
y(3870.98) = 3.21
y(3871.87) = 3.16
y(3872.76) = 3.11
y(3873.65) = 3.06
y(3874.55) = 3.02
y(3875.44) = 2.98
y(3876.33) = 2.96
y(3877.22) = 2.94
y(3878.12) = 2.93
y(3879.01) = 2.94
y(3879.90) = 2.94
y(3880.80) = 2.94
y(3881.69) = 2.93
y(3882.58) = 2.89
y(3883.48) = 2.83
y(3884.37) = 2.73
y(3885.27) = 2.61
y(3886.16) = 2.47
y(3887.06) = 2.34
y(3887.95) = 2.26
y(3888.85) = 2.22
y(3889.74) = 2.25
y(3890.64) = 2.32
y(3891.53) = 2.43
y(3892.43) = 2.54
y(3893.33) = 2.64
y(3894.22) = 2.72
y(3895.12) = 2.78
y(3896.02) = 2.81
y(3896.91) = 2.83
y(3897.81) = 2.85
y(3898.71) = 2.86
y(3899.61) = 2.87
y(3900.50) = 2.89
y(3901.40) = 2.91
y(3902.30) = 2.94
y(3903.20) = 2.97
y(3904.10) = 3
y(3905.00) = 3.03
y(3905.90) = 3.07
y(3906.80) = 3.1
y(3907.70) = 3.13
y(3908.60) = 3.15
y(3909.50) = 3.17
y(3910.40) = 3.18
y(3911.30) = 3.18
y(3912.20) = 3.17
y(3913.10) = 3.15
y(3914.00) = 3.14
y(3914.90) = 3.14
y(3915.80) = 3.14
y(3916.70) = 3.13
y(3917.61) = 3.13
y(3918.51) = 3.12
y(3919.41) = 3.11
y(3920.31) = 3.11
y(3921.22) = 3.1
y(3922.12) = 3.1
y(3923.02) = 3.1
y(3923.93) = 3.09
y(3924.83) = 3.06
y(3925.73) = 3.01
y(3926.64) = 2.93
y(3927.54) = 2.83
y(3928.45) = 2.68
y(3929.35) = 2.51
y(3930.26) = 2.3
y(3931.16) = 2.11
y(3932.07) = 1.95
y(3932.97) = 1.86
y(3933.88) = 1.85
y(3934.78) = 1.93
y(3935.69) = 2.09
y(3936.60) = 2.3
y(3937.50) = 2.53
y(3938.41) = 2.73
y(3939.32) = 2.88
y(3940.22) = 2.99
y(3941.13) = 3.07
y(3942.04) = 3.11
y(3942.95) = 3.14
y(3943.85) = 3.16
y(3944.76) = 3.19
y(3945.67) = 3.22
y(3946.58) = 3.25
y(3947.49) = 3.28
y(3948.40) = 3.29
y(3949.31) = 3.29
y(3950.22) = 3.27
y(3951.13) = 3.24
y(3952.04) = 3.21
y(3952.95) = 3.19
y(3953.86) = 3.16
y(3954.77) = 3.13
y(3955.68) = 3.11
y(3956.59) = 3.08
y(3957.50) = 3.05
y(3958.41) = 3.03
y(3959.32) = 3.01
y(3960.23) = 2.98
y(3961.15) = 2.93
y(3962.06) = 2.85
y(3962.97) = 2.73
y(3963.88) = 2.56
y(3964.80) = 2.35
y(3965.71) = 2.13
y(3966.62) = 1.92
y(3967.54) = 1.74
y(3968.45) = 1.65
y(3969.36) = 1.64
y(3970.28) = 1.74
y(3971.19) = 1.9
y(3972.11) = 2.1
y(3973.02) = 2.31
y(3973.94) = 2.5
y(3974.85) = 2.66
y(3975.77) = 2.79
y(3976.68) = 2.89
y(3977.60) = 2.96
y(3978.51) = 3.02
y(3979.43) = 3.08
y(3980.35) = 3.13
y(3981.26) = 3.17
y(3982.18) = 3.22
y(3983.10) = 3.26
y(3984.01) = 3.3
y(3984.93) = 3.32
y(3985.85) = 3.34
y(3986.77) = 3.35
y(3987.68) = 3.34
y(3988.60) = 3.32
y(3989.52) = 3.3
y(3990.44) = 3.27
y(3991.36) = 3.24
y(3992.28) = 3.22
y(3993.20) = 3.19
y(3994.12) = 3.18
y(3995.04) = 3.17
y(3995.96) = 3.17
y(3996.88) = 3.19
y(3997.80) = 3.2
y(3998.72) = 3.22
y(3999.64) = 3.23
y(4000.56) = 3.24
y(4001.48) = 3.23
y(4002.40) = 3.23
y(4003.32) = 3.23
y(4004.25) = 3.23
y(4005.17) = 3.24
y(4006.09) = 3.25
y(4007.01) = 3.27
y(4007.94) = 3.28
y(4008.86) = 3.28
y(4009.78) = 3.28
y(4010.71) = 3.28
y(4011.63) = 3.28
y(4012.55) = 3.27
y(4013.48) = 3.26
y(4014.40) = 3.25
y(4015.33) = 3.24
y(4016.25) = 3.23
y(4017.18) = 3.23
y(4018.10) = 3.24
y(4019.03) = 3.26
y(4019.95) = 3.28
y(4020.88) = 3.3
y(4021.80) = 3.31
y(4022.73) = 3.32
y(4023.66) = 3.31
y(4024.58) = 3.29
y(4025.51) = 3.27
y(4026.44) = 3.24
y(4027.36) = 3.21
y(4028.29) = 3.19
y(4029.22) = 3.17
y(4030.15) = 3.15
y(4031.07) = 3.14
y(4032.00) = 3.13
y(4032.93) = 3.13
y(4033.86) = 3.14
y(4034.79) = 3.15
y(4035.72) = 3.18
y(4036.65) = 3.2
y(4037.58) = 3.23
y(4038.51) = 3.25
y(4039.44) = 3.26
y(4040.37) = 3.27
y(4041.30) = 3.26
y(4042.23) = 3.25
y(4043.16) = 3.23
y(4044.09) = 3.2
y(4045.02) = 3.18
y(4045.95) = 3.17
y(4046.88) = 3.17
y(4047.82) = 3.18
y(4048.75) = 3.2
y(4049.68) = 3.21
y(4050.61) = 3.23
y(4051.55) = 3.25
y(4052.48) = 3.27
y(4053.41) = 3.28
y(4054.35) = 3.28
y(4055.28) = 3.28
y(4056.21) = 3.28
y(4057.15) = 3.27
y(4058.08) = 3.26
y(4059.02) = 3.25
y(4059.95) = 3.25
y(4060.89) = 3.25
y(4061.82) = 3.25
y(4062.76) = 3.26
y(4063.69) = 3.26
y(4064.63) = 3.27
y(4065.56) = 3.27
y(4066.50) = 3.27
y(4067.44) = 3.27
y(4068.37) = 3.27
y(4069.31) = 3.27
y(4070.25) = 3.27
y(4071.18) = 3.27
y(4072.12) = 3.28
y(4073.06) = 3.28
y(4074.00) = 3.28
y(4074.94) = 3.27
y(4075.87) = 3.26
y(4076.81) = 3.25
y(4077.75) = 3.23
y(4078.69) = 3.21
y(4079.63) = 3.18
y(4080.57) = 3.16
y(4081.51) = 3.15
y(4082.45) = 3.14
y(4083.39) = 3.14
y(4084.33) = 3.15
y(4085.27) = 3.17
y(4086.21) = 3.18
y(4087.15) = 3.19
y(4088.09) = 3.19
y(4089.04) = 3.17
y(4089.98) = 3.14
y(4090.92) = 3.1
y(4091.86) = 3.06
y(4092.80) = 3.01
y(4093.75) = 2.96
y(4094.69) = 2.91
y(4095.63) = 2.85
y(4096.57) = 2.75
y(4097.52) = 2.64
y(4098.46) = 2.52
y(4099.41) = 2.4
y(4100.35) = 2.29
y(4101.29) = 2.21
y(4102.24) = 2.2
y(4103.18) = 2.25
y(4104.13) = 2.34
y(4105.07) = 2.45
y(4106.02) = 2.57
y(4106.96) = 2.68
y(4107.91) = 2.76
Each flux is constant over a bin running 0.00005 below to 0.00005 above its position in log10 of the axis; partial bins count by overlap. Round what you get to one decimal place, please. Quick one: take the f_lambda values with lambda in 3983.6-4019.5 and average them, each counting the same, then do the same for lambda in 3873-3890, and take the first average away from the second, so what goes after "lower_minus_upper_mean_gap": -0.5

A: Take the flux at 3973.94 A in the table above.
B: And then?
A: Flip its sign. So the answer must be -2.50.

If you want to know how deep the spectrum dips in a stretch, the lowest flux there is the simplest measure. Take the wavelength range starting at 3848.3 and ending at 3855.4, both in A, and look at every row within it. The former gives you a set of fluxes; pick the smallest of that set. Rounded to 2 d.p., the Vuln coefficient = 3.07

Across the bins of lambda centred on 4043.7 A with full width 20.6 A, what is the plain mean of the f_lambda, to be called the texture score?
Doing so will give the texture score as 3.22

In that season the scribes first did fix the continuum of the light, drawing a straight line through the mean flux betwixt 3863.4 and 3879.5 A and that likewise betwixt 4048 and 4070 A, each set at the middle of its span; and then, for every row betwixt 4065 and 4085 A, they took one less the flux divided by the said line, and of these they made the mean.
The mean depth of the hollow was 0.012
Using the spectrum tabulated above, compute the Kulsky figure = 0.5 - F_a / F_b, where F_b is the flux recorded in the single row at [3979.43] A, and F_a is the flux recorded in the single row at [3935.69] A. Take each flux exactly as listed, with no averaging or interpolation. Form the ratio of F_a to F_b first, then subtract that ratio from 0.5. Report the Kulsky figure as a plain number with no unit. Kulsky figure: -0.18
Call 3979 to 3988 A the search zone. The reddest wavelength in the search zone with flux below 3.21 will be 3981.26 A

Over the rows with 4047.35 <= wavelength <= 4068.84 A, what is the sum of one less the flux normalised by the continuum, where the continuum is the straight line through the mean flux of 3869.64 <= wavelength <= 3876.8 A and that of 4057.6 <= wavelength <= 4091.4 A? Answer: -0.30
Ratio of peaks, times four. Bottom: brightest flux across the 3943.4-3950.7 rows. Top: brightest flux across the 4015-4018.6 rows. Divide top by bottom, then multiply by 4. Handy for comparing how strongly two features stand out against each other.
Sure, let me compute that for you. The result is 3.9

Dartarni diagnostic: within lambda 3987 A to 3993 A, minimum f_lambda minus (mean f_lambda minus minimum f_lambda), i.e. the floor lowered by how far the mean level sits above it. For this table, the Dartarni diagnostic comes 3.16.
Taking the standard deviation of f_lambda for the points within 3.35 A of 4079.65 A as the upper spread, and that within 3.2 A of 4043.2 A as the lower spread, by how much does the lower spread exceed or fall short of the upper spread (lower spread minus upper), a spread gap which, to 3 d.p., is -0.002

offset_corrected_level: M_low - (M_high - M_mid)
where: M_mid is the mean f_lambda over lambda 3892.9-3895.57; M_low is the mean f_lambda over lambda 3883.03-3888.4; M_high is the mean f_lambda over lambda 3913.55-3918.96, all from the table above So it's 2.12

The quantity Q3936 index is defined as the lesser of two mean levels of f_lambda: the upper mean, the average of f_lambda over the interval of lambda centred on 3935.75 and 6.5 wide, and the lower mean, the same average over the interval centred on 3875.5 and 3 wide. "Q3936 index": 2.2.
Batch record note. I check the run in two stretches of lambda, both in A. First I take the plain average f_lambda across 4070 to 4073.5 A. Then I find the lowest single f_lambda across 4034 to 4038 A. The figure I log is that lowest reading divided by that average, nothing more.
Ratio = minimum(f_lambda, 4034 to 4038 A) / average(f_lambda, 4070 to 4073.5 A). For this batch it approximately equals 0.96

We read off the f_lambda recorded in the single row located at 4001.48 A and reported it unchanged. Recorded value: 3.23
